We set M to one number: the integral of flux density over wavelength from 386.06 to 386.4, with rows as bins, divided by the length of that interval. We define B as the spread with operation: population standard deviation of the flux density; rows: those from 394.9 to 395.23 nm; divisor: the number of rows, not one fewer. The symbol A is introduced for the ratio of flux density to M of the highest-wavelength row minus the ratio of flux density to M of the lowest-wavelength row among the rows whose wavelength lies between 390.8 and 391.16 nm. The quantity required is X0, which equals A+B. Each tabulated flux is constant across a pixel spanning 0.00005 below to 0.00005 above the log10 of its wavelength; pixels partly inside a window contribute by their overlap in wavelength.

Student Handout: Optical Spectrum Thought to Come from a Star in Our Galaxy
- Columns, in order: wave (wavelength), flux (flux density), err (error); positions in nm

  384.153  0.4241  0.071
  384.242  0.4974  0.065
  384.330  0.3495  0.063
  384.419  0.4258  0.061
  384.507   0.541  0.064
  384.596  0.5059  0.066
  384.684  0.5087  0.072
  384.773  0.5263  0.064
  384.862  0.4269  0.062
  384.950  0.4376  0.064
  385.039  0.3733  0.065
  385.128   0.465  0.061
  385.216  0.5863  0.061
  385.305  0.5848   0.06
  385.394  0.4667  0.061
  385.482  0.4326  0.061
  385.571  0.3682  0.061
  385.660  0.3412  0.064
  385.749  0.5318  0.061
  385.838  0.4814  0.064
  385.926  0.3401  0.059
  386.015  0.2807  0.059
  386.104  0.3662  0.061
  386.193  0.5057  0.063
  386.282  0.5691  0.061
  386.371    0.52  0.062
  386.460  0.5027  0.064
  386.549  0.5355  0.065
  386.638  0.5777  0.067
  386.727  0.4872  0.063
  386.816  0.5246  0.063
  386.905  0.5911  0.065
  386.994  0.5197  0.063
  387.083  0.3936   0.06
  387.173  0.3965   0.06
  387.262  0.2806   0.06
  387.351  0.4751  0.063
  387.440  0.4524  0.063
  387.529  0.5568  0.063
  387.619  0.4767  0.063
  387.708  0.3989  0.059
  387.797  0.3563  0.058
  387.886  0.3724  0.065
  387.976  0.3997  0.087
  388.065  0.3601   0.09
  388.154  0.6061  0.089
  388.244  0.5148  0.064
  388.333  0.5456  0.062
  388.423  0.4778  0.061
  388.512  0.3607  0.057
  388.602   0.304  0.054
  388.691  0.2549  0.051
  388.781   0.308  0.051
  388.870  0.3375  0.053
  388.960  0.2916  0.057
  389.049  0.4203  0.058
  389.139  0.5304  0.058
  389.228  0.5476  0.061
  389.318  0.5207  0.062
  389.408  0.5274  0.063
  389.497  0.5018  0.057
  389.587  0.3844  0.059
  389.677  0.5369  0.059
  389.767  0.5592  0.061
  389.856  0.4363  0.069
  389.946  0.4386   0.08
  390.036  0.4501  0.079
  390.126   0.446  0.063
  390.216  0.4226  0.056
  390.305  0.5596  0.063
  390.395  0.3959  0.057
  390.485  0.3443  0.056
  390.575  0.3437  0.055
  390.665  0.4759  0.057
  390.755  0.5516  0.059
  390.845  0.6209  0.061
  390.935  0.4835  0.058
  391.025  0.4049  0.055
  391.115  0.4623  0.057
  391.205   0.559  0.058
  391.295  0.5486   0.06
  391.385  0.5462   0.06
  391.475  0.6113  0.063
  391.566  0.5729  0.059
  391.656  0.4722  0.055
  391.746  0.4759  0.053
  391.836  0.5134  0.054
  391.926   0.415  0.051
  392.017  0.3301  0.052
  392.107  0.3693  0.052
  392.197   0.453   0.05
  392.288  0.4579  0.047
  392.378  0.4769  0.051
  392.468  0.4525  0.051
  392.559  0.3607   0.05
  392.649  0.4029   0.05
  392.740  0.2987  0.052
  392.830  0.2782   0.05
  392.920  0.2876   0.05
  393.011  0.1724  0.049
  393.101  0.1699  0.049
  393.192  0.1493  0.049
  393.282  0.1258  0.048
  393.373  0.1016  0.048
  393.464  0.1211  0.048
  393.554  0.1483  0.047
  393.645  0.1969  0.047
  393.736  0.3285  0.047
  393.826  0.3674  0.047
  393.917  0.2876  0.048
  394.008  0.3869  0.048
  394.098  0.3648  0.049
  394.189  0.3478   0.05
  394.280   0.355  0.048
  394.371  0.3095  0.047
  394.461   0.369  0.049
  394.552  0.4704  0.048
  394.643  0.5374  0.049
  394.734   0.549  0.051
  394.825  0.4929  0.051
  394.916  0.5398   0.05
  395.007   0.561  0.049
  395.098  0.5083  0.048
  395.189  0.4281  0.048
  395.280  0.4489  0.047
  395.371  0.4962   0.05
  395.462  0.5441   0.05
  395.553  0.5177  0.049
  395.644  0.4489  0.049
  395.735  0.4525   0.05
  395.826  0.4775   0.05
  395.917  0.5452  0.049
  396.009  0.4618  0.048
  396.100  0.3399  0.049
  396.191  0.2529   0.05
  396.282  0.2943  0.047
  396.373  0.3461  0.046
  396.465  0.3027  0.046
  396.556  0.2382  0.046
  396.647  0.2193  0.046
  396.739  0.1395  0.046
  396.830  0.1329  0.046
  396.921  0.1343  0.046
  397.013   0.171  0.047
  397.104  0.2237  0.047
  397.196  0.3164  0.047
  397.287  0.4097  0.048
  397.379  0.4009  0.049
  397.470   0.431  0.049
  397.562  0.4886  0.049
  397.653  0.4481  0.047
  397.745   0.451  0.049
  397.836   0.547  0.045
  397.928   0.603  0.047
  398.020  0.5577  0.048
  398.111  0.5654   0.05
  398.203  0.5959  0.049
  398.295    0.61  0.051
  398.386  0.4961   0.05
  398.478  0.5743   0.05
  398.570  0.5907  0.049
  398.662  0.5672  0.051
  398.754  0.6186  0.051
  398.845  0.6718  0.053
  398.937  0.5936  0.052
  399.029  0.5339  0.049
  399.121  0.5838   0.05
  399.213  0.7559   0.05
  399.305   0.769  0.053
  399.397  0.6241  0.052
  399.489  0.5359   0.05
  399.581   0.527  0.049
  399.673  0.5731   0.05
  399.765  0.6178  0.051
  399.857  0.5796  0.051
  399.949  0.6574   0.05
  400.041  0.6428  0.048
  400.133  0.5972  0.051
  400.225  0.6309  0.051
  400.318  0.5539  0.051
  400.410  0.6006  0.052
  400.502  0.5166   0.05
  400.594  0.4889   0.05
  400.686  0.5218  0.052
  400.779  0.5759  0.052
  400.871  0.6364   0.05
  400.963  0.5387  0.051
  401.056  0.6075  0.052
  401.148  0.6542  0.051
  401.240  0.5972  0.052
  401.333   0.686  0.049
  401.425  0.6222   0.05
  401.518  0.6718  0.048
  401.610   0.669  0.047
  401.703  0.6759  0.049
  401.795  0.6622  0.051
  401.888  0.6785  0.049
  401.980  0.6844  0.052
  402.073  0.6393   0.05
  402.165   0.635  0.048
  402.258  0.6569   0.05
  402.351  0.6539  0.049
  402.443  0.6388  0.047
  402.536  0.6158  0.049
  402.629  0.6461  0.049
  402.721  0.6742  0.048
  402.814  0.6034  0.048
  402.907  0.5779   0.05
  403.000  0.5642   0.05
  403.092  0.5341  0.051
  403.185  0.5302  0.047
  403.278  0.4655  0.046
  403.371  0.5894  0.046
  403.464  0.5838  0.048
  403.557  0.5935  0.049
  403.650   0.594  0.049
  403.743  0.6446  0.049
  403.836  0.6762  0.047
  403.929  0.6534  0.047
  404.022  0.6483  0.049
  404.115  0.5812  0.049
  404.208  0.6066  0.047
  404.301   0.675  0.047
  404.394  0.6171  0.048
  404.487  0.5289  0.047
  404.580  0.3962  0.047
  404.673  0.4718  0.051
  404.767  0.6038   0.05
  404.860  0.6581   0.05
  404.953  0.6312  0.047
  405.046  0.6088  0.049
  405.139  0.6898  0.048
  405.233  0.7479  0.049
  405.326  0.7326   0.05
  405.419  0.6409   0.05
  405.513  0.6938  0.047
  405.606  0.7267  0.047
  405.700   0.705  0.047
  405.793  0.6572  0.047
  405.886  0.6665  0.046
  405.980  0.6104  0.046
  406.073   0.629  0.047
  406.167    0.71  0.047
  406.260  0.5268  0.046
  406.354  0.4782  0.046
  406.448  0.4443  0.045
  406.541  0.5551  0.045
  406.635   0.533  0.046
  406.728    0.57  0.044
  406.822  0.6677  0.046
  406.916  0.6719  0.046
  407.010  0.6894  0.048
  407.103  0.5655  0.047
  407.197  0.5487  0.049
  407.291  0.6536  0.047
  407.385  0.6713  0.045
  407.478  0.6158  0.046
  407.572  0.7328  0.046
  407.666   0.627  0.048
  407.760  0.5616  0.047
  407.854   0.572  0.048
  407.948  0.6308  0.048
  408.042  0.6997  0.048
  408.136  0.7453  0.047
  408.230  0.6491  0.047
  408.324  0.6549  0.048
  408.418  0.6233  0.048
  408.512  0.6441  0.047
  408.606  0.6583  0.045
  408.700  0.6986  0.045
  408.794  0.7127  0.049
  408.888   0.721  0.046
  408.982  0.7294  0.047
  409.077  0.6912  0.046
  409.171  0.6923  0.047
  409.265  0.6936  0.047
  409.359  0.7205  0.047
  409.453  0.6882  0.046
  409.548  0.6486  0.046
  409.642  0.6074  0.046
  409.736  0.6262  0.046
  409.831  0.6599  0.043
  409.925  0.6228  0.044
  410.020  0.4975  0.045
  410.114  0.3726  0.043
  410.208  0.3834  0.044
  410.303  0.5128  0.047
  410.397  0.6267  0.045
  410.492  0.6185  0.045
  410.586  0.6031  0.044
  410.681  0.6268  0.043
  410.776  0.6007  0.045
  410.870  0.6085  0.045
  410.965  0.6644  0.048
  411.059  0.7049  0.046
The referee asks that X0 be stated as -0.3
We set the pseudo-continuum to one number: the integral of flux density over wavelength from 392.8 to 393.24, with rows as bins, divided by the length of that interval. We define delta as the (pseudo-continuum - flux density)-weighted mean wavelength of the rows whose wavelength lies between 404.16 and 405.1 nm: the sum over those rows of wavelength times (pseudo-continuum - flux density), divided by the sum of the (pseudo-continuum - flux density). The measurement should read 404.63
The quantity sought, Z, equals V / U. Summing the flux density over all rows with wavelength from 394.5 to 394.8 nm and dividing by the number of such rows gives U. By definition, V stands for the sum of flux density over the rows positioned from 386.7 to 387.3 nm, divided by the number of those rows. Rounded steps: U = 0.519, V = 0.46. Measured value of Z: 0.9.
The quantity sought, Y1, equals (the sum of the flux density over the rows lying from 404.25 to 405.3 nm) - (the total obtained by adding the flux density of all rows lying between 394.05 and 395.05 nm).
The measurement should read 1.7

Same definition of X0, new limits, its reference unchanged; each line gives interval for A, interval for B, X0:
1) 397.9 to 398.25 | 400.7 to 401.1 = 0.0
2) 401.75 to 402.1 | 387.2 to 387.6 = 0.1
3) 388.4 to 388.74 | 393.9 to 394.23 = -0.4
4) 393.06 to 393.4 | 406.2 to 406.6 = -0.1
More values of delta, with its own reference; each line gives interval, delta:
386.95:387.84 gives 387.39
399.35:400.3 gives 399.83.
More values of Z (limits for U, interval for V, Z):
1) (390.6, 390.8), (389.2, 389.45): 1.0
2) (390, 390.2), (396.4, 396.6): 0.6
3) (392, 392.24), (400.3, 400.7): 1.4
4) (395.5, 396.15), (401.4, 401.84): 1.4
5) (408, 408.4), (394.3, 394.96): 0.7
